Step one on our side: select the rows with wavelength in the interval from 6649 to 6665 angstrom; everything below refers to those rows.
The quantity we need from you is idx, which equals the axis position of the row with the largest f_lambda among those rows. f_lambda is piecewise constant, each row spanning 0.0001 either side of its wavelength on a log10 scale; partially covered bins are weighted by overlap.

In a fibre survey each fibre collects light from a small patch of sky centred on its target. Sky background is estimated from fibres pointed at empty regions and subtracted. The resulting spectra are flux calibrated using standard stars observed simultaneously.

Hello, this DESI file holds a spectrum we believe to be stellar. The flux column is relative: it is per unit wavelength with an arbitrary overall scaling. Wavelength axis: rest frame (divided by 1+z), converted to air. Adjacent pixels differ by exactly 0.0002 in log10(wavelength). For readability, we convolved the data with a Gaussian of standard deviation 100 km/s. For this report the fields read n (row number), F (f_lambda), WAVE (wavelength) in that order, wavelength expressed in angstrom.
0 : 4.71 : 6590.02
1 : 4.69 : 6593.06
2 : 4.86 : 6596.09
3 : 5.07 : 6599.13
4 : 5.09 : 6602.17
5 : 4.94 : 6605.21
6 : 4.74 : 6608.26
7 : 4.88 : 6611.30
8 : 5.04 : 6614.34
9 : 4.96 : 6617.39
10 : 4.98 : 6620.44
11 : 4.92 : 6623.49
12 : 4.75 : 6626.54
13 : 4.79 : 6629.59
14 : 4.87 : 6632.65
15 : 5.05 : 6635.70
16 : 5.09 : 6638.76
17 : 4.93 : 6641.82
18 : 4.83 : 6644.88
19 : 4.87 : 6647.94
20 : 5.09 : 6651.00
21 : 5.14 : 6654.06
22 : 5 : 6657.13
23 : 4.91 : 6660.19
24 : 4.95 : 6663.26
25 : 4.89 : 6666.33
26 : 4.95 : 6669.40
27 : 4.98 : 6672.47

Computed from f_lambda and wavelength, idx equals 6654.06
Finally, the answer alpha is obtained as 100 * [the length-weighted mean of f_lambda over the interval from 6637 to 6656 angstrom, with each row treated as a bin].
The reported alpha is 499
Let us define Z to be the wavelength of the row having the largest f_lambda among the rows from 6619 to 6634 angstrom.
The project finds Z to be 6620.44 angstrom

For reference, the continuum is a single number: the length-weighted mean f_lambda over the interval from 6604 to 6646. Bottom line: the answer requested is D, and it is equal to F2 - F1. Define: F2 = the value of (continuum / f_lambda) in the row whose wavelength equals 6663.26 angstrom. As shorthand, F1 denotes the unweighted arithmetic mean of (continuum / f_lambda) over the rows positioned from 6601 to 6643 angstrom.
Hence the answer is 0.00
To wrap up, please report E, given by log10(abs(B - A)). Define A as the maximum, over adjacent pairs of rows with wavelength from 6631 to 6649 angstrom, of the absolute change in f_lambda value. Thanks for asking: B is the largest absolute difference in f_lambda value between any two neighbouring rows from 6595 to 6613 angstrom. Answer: -1.52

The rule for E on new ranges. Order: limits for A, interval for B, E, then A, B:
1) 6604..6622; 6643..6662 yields -1.70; 0.200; 0.220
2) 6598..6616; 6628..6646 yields -1.70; 0.200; 0.180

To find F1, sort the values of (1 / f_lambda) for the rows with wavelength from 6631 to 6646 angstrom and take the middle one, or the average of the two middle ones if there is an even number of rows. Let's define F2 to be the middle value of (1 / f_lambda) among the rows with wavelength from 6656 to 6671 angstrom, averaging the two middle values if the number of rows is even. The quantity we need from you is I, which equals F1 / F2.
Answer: 1.00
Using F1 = 0.203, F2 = 0.202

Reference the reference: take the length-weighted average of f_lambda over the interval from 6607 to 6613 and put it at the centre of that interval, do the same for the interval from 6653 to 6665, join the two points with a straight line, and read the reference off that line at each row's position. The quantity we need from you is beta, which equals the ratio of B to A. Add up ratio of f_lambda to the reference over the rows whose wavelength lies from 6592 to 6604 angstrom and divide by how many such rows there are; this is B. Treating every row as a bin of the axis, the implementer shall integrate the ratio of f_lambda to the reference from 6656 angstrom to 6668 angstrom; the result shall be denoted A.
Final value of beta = 0.087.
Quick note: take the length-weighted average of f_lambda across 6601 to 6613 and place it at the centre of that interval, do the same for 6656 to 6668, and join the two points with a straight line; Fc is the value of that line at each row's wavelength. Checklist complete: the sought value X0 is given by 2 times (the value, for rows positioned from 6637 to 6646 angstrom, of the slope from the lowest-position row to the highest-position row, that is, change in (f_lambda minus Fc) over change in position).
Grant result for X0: -0.086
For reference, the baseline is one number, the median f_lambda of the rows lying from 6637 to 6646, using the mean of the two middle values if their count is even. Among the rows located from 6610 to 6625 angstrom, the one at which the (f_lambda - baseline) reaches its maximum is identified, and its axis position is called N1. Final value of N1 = 6614.34 angstrom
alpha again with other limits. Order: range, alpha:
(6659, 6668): 492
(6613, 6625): 497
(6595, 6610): 494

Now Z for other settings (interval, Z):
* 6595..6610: 6602.17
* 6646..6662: 6654.06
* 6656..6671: 6657.13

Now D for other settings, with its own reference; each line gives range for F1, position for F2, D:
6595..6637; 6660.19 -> 0.00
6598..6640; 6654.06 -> -0.04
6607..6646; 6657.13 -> -0.02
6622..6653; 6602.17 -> -0.03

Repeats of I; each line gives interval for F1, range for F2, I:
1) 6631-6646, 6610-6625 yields 1.01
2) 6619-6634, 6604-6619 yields 1.01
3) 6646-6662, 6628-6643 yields 0.99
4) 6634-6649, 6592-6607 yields 1.00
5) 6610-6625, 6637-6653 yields 0.99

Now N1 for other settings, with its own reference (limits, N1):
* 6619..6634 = 6620.44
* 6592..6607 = 6602.17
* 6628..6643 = 6638.76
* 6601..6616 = 6602.17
